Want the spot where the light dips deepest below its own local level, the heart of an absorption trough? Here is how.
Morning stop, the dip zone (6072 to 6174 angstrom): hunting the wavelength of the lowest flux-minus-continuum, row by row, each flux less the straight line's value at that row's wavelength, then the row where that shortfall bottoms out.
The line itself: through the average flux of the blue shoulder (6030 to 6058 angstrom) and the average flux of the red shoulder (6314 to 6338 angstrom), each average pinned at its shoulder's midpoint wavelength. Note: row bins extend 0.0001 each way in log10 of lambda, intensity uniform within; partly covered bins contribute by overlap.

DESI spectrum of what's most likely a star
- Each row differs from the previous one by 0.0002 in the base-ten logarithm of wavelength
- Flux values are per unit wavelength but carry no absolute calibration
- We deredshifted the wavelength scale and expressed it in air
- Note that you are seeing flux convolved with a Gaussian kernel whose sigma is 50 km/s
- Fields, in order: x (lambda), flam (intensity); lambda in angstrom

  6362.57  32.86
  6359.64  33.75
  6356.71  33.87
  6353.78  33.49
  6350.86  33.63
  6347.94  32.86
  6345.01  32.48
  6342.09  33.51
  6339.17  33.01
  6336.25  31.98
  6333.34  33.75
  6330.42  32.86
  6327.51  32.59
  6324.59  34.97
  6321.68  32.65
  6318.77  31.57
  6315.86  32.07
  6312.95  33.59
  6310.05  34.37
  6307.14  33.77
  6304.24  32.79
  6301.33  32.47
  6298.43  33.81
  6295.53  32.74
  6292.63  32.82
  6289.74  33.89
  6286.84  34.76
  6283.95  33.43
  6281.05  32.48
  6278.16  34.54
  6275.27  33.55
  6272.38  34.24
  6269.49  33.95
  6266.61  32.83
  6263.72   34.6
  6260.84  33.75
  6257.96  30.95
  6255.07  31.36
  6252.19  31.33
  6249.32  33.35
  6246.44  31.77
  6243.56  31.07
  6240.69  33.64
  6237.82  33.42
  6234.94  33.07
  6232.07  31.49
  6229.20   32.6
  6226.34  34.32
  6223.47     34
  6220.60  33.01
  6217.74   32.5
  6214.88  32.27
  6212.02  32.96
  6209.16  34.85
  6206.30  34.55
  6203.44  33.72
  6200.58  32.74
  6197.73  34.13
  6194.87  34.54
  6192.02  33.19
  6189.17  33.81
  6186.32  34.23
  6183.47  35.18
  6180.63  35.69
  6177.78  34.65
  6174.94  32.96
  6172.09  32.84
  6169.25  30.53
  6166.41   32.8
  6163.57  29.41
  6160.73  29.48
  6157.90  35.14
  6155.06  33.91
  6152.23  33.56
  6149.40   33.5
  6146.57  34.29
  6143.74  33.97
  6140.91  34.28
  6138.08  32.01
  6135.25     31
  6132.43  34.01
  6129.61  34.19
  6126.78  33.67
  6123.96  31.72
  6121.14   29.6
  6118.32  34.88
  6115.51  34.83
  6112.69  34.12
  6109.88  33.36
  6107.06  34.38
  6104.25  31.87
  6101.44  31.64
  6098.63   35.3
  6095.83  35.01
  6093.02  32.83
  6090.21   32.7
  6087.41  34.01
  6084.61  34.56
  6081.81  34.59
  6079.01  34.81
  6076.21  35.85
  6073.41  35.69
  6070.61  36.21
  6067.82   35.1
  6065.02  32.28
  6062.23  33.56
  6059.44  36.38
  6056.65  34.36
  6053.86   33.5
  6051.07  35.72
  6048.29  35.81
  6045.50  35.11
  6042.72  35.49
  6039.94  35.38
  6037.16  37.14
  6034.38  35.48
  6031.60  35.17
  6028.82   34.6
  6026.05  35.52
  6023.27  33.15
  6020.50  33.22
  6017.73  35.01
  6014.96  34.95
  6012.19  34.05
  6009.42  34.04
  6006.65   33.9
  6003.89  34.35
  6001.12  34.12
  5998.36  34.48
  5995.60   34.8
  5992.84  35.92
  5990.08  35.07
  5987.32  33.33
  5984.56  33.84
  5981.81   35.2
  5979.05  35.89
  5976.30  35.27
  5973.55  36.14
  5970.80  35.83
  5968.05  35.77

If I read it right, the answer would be 6121.14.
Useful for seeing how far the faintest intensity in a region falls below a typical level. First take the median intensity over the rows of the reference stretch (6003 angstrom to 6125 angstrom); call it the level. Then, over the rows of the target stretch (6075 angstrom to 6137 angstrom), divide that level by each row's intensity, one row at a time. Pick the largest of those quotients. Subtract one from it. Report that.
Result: 0.17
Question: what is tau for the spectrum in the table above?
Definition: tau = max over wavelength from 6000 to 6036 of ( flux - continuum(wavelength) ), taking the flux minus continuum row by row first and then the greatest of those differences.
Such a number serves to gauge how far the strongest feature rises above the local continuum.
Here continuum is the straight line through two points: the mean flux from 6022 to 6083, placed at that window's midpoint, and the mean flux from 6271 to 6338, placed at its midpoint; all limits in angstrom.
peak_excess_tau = 0.3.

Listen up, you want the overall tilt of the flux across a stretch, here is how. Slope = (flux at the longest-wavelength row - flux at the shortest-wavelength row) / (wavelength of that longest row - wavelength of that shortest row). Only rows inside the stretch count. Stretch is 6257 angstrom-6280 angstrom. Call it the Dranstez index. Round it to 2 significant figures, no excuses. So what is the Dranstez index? 0.18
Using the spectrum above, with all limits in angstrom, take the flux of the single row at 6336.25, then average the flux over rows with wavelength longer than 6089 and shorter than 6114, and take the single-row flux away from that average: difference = 1.5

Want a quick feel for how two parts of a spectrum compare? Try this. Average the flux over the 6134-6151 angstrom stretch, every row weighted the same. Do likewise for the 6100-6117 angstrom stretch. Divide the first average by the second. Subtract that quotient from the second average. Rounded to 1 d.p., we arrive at 32.4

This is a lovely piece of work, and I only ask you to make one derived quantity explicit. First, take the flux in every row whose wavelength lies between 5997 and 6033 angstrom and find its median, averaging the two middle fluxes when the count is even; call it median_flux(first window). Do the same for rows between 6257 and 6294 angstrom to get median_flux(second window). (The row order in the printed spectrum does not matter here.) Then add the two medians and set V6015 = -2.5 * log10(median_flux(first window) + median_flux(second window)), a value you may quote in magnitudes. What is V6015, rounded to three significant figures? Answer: -4.58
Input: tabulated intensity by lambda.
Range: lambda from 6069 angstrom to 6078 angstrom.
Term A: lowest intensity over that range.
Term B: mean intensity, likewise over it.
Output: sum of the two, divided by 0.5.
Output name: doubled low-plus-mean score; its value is 143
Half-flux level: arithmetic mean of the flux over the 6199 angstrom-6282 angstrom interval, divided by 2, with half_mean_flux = 16.5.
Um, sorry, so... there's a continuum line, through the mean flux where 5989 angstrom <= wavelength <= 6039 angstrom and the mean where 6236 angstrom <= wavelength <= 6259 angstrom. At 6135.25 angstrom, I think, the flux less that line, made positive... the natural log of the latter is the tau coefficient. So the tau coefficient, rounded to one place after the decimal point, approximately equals 0.9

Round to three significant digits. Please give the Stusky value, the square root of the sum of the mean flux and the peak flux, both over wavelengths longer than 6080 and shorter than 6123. 8.30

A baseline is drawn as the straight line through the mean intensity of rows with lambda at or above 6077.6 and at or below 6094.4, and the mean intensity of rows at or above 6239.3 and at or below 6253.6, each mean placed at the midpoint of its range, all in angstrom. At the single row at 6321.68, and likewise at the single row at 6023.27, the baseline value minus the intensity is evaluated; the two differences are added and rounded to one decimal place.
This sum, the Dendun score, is 0.2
